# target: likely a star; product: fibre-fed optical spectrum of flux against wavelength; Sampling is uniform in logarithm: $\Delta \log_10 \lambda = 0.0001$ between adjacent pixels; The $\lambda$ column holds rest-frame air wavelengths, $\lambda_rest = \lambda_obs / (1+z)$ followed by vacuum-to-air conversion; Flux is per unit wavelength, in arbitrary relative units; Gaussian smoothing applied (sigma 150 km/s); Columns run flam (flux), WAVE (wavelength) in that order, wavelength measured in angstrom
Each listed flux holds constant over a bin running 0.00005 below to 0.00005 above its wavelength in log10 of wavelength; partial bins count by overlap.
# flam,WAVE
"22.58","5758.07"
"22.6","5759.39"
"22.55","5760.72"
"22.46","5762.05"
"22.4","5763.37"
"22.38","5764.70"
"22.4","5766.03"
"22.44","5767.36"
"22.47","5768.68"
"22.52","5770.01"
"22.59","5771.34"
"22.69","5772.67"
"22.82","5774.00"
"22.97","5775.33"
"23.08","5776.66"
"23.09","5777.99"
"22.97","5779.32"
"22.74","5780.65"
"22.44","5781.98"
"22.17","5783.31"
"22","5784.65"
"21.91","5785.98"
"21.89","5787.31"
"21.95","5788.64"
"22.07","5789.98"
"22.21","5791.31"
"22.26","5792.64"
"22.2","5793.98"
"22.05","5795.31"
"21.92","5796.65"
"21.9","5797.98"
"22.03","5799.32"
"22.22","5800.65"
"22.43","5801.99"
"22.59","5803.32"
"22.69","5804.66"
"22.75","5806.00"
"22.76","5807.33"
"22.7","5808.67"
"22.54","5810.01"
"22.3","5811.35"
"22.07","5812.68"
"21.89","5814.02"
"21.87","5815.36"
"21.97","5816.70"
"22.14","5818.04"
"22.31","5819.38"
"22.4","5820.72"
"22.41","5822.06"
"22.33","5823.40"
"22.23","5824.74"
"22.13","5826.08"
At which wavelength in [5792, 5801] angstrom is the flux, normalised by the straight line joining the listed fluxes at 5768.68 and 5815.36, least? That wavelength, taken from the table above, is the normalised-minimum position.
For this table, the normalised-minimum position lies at 5797.98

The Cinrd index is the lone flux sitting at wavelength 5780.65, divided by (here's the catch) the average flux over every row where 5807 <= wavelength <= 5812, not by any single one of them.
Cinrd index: 1.01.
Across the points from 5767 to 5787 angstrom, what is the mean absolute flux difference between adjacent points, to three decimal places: 0.131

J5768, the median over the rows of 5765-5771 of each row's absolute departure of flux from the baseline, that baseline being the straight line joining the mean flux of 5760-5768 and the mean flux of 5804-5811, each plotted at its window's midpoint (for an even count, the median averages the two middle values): 0.03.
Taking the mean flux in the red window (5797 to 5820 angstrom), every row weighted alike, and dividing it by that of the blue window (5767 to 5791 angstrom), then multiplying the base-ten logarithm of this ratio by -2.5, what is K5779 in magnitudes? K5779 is 0.009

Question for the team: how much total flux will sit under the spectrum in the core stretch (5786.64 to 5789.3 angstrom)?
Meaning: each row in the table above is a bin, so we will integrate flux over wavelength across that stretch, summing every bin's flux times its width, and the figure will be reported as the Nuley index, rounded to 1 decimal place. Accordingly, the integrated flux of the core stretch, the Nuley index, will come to 58.4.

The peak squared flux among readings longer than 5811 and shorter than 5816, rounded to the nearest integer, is 497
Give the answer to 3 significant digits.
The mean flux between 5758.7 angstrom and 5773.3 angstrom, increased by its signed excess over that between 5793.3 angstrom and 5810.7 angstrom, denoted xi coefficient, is 22.6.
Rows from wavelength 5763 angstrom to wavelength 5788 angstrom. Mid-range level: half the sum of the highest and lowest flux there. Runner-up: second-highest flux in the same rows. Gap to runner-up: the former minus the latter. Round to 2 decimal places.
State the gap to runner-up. -0.59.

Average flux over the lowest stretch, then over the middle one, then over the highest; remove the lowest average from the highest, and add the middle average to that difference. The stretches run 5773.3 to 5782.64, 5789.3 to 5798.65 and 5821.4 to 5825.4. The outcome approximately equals 21.5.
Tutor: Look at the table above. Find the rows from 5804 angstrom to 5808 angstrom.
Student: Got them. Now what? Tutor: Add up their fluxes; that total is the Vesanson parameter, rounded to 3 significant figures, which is 68.2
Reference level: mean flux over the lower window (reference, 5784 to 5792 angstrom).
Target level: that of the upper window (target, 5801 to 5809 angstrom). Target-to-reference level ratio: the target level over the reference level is 1.03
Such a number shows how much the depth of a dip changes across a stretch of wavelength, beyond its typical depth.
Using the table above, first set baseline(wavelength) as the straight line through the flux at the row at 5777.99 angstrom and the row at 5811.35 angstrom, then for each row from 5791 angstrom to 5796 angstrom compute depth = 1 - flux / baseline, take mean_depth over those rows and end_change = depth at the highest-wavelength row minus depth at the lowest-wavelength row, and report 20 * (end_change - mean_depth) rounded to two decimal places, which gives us -0.42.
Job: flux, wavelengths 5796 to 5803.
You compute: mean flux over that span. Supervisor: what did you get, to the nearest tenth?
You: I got 22.1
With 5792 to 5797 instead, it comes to 22.1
